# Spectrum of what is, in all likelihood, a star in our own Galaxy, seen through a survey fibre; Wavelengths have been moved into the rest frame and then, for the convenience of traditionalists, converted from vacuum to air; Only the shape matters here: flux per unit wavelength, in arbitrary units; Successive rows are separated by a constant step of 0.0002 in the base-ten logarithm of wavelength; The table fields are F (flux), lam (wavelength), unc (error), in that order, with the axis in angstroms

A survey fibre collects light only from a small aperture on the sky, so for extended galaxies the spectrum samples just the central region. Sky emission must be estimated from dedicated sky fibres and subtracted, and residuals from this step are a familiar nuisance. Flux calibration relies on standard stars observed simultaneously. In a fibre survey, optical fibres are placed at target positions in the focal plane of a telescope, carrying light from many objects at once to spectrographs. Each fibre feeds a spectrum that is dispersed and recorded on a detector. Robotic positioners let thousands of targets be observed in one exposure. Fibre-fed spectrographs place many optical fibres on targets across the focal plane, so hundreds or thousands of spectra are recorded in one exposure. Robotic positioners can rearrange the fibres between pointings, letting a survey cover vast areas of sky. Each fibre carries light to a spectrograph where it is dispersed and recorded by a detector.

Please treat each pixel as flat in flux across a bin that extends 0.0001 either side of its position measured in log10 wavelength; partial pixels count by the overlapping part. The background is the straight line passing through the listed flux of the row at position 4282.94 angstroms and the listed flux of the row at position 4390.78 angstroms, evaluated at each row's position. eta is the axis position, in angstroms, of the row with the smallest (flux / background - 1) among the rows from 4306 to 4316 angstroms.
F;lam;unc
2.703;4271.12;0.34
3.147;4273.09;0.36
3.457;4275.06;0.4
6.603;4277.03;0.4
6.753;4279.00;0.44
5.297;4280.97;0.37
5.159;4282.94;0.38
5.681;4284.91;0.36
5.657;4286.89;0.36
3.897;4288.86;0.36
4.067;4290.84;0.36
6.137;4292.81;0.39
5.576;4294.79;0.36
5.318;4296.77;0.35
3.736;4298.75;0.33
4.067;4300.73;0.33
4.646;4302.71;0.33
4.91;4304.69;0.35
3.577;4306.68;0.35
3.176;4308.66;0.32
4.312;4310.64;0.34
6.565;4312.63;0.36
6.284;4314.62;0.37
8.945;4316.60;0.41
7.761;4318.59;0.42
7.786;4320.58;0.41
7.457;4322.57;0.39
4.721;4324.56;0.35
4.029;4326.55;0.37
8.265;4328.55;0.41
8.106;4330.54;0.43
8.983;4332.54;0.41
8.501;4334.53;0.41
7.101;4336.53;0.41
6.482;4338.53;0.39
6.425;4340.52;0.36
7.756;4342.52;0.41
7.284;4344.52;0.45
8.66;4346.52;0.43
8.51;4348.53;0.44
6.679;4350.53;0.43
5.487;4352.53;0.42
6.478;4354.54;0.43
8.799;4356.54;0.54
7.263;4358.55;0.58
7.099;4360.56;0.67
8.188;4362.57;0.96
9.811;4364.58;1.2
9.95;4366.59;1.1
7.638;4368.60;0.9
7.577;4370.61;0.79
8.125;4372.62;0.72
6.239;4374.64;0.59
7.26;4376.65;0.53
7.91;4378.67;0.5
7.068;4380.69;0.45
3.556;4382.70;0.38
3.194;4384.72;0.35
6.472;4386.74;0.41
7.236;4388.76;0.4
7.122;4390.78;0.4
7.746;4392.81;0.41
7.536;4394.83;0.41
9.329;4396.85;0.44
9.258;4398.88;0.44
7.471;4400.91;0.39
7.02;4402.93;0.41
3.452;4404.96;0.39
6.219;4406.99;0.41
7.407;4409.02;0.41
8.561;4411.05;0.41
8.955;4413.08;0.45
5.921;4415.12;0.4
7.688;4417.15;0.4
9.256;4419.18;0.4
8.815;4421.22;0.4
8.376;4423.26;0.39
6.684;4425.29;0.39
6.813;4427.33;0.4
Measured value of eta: 4308.66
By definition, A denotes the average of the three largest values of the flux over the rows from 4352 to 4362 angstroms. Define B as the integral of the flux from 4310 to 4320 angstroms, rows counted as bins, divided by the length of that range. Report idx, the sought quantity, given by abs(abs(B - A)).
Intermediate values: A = 7.7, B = 6.9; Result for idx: 0.8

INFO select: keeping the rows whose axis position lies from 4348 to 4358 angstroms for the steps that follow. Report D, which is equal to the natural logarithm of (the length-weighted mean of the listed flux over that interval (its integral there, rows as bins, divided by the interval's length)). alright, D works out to 1.96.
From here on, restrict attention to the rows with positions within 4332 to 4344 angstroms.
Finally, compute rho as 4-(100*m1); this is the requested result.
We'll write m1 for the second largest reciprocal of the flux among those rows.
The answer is -11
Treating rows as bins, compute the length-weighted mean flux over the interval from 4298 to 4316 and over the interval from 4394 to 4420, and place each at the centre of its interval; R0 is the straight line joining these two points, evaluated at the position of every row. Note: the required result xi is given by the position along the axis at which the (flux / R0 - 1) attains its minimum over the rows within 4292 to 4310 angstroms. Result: 4308.66 angstroms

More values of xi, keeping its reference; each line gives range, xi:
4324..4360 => 4326.55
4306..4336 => 4308.66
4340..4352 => 4350.53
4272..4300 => 4298.75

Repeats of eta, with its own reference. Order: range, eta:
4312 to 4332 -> 4326.55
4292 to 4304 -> 4298.75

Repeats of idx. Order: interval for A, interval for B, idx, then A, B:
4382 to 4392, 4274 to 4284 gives 1.5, 6.9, 5.4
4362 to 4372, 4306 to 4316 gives 4.3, 9.3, 5.0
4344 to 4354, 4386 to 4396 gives 0.9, 8.2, 7.3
